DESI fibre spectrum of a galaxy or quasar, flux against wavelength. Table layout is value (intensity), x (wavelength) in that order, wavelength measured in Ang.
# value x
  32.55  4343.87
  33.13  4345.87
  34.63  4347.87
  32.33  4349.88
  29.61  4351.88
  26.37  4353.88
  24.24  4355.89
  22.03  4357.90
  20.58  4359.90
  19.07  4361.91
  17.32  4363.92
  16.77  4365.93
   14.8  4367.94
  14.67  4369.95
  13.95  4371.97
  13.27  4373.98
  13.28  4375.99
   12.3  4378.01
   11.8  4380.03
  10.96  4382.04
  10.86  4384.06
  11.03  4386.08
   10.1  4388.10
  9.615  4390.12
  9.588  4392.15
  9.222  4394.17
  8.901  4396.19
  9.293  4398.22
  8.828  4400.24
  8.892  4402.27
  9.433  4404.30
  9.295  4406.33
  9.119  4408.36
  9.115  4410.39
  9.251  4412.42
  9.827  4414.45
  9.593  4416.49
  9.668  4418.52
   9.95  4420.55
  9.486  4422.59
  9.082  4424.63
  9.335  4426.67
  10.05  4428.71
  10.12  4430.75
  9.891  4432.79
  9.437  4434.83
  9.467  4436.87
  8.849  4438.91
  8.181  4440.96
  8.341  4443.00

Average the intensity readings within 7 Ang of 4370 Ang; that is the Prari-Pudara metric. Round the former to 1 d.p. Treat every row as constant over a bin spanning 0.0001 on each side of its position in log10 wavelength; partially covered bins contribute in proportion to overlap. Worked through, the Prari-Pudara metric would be 14.9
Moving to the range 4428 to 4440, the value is 9.6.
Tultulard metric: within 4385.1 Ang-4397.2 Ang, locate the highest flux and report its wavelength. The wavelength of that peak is 4386.08 Ang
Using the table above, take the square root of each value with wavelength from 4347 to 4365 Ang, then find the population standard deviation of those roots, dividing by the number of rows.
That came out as 0.57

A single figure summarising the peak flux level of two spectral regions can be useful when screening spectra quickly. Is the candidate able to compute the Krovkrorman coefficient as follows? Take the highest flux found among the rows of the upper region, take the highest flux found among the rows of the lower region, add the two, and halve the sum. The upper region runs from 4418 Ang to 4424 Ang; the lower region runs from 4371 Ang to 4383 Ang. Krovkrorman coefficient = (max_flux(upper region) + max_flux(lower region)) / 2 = 12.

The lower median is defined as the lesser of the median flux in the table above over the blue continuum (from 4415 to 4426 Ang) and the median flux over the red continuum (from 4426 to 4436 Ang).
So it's 9.6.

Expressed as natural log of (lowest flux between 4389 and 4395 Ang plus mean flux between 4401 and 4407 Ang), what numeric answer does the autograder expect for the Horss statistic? 2.91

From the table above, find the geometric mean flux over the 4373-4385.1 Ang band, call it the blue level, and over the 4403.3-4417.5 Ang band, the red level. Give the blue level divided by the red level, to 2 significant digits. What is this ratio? 1.3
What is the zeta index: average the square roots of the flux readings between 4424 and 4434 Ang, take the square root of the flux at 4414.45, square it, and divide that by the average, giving 3.2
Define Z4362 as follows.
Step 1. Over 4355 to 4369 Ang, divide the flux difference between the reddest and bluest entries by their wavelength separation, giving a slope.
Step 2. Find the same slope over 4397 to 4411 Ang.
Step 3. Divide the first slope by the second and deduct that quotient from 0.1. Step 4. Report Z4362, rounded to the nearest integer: -53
